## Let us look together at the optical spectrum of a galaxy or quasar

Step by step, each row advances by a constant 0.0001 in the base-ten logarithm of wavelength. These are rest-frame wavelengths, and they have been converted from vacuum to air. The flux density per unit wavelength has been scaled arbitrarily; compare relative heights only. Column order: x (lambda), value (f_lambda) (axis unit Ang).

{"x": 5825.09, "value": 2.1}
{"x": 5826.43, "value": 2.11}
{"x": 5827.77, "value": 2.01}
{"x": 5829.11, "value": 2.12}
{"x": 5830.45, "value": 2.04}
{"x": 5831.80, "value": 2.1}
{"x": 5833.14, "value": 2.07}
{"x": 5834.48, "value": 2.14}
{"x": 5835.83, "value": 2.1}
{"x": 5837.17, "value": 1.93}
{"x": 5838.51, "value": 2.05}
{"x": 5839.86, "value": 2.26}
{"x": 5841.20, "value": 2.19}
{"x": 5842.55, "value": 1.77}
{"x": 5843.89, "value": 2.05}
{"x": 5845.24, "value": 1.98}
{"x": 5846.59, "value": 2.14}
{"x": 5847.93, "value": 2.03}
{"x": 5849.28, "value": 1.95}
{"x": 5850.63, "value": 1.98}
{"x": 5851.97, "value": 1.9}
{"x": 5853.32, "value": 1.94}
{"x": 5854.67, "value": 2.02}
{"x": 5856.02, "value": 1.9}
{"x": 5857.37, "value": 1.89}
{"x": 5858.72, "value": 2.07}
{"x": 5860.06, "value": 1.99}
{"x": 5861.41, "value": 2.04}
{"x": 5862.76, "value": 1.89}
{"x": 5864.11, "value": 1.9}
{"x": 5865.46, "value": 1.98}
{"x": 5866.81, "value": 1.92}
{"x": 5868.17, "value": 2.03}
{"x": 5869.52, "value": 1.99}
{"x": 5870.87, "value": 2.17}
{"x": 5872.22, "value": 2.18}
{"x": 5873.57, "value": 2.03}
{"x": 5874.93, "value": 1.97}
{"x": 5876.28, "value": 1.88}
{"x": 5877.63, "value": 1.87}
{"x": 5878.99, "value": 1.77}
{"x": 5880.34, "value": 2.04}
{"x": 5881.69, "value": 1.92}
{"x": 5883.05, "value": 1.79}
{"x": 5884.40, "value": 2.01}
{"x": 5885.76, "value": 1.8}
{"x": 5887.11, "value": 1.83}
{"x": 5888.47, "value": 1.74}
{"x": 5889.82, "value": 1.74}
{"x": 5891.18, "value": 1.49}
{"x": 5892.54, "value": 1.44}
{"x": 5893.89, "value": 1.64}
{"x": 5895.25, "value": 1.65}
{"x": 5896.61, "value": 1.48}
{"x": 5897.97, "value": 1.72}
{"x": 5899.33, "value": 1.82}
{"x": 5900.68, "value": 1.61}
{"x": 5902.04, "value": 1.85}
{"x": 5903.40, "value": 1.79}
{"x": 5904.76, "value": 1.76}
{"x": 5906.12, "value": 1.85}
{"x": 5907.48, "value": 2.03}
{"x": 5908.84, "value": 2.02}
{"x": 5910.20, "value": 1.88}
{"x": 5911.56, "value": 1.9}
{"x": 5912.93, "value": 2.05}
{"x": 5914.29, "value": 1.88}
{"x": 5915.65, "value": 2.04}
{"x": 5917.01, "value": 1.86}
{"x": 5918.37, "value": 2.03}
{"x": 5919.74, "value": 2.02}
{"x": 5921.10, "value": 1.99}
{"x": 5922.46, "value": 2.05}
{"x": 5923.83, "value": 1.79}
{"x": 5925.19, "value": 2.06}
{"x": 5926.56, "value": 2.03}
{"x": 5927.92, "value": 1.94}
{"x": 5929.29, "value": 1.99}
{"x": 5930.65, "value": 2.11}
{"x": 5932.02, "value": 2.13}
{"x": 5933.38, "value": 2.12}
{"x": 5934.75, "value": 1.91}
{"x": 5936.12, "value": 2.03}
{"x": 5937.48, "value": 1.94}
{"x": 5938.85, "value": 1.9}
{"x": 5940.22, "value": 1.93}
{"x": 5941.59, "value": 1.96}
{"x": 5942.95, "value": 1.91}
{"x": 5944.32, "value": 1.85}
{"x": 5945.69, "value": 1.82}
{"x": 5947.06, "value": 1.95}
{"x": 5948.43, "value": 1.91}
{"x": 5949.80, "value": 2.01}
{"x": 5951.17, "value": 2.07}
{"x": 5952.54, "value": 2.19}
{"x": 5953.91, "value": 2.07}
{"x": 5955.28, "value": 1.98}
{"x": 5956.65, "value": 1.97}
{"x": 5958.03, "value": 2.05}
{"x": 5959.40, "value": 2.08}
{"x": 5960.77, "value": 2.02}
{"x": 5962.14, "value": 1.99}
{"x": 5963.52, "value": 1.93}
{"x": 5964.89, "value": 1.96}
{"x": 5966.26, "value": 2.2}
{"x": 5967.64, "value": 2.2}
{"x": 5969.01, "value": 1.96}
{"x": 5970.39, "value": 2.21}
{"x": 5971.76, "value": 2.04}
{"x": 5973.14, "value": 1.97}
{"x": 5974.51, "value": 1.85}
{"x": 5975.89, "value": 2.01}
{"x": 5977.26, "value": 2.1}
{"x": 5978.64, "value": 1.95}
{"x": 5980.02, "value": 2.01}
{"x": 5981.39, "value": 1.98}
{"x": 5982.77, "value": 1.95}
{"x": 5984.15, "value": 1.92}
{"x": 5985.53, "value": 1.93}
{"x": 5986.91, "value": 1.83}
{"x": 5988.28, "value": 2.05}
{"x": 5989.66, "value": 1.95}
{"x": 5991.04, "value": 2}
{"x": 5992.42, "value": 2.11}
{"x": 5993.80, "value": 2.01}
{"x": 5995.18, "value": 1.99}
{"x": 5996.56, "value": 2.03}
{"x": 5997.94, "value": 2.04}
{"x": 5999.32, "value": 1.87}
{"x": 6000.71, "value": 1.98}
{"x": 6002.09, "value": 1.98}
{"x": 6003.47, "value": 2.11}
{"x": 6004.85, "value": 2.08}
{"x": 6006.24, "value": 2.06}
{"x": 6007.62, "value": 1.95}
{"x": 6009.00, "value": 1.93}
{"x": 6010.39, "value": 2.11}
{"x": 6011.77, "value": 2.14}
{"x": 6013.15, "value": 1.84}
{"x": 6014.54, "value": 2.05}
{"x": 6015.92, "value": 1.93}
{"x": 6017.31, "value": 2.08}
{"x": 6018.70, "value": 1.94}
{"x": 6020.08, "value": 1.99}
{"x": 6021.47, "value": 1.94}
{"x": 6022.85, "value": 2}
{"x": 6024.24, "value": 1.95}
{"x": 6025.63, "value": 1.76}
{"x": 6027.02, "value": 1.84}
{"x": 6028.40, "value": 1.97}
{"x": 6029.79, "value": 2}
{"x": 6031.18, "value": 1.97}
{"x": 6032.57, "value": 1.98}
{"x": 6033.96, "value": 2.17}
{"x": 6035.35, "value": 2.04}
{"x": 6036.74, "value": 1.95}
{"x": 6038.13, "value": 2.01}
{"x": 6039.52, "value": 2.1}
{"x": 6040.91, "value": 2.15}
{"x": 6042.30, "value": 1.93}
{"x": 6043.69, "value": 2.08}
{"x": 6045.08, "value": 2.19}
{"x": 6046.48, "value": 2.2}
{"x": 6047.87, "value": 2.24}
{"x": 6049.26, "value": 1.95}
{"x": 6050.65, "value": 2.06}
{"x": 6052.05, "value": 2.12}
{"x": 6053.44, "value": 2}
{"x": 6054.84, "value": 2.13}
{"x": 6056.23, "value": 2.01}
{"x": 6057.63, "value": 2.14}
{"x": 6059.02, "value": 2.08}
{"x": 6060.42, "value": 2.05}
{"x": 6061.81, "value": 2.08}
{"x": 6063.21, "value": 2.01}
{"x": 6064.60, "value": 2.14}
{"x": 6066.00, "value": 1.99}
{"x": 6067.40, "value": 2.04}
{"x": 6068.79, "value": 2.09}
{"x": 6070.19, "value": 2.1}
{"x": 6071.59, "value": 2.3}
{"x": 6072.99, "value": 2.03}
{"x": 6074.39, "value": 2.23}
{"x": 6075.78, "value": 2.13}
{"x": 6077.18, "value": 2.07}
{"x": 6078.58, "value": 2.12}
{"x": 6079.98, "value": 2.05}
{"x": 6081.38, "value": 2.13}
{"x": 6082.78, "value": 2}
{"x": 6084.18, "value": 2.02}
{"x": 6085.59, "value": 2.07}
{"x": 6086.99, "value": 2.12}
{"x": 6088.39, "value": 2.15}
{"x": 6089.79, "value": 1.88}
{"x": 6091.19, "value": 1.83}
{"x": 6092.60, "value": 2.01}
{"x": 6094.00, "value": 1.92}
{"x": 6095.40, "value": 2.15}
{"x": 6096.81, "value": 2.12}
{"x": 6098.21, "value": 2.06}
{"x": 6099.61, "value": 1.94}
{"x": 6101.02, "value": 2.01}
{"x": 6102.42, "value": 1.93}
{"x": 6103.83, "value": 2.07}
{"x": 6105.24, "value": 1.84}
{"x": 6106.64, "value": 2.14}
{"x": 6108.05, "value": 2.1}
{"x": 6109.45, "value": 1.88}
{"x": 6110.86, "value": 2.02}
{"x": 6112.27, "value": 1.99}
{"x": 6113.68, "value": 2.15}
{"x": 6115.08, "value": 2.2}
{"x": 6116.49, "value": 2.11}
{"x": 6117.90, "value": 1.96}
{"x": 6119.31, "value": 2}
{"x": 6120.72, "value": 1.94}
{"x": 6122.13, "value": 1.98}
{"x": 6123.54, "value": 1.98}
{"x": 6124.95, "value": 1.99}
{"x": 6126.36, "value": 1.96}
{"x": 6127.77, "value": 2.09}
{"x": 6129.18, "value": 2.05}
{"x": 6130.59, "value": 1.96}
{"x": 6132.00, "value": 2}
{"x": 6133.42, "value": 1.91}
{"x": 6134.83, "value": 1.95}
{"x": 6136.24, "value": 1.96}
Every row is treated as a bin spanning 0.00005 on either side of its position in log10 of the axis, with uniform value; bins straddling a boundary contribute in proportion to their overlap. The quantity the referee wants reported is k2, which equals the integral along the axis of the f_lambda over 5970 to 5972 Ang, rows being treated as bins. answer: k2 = 4.3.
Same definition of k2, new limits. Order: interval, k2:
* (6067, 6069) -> 4.1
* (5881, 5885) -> 7.6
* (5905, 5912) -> 13.5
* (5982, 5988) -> 11.5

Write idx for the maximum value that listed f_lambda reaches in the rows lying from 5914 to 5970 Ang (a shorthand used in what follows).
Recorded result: 2.2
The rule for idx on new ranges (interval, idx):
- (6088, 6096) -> 2.15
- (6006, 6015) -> 2.14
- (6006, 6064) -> 2.24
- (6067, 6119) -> 2.3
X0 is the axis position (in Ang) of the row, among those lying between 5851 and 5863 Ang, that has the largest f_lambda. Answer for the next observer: 5858.72 Ang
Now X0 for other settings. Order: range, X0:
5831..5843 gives 5839.86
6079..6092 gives 6088.39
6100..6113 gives 6106.64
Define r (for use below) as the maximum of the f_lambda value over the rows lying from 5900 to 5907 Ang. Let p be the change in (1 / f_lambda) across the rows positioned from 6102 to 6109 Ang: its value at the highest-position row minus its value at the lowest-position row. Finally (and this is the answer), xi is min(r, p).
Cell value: -0.04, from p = -0.042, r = 1.85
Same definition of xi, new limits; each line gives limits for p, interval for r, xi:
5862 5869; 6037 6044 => -0.04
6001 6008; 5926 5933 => 0.01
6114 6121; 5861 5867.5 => 0.06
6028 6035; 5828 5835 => -0.05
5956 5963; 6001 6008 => -0.01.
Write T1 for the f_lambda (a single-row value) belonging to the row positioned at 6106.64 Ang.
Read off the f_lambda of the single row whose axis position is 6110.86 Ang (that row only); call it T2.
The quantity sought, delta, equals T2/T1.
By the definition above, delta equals 0.94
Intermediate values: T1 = 2.14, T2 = 2.02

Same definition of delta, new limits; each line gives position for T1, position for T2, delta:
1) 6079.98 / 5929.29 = 0.97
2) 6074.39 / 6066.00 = 0.89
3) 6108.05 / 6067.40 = 0.97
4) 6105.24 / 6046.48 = 1.20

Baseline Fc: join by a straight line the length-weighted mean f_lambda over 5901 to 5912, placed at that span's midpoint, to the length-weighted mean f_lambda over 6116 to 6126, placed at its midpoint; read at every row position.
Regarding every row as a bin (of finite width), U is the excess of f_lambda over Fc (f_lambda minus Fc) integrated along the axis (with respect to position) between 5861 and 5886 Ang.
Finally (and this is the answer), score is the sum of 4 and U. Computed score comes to 6.5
